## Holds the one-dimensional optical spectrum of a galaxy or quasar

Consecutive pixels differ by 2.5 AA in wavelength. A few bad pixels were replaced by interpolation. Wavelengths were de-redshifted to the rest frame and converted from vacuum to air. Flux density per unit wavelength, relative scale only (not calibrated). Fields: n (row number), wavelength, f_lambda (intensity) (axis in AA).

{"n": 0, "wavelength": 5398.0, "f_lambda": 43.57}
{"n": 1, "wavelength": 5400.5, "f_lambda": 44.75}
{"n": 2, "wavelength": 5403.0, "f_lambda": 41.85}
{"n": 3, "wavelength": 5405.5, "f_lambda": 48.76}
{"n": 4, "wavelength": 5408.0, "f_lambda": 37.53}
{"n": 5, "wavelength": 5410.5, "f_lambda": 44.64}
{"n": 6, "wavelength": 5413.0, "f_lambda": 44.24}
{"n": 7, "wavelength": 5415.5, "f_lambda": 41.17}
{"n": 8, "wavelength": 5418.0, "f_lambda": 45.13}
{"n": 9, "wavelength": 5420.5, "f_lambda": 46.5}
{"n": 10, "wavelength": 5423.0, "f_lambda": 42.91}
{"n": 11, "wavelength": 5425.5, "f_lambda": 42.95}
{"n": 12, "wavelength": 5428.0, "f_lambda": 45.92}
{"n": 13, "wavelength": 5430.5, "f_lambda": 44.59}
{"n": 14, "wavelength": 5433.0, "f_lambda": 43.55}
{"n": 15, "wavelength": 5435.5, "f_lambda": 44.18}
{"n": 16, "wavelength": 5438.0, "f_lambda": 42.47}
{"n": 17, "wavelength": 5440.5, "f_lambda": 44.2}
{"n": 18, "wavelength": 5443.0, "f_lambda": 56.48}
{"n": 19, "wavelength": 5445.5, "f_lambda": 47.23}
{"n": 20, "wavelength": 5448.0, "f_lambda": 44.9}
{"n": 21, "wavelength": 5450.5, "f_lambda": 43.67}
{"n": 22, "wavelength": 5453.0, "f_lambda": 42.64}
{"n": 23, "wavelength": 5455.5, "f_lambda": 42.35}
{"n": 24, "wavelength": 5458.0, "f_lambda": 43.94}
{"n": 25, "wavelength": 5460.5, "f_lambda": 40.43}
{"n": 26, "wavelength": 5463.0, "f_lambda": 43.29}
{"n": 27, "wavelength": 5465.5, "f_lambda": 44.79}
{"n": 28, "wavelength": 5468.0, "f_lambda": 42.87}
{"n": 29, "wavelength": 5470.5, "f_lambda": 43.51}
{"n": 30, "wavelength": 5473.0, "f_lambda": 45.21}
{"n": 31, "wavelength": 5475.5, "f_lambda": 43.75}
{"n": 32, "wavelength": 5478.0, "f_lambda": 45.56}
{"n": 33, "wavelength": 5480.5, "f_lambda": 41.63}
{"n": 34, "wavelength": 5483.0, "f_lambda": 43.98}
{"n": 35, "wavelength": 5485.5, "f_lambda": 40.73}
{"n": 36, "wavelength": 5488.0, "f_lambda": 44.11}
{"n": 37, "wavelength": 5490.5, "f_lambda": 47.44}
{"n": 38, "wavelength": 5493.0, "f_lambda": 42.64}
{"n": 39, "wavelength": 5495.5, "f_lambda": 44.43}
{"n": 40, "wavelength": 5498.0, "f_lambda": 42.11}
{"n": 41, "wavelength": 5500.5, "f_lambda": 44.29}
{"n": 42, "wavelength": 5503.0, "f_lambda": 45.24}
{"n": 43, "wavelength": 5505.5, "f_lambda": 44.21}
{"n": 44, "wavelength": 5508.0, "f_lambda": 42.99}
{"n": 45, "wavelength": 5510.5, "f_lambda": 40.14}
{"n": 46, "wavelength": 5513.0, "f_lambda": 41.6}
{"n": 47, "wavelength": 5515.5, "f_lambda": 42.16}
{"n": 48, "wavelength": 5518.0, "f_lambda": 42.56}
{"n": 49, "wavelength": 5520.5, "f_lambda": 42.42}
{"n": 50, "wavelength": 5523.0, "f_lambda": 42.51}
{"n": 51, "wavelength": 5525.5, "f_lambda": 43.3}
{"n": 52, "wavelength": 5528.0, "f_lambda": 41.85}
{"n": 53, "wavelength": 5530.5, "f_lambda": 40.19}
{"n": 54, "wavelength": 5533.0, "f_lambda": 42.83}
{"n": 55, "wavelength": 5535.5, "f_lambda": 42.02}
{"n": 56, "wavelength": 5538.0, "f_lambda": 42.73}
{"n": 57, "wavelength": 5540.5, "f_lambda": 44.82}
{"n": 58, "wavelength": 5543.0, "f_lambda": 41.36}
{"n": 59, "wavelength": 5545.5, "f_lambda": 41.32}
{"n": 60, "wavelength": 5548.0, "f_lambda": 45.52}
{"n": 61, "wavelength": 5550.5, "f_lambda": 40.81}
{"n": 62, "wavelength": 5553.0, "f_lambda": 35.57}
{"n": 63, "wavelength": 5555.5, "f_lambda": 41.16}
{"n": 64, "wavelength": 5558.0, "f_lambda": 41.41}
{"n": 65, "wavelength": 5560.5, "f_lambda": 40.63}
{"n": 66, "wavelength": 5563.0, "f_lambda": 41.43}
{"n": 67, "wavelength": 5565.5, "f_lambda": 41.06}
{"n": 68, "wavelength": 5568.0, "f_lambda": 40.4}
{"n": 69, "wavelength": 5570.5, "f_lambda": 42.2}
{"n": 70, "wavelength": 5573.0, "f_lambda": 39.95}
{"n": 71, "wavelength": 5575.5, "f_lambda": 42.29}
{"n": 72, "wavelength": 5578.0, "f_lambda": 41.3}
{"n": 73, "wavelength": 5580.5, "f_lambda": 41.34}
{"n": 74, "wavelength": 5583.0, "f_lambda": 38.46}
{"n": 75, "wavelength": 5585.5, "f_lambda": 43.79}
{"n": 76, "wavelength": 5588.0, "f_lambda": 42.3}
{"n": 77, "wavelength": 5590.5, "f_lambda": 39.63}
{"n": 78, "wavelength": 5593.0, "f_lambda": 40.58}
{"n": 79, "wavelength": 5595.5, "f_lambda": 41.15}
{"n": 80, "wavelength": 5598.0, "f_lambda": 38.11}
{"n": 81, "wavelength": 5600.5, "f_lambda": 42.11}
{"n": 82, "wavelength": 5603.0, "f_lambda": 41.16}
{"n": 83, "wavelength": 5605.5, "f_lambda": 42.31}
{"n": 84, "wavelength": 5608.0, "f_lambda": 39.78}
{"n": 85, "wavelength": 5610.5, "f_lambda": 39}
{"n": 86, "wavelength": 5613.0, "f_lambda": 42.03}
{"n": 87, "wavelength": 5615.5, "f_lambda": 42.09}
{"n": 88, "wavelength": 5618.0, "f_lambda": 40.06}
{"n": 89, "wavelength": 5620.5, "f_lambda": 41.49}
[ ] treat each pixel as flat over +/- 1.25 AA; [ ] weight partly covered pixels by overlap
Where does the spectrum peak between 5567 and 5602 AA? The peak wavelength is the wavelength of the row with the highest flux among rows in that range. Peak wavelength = 5585.5 AA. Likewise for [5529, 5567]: 5548.0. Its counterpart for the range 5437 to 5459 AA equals 5443.0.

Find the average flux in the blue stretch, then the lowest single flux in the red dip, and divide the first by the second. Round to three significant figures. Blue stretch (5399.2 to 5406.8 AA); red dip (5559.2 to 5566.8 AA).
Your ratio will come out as 1.11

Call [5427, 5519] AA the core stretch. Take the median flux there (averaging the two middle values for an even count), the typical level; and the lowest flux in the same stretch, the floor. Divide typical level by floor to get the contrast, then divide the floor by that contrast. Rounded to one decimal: 36.8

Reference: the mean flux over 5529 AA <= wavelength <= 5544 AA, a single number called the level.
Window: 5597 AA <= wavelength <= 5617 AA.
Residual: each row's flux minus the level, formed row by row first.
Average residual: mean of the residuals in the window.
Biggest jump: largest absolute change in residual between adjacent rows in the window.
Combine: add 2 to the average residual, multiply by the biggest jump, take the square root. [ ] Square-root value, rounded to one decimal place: 1.4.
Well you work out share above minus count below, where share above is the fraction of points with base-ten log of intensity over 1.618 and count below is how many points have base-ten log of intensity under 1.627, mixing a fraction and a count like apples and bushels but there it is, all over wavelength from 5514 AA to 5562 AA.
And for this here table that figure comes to -10.4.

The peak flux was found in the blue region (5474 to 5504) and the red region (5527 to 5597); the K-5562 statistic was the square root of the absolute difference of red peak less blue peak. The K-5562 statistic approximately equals 1.4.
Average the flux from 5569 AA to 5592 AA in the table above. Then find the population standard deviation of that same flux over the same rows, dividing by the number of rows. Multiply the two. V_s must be 64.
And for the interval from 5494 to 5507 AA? 46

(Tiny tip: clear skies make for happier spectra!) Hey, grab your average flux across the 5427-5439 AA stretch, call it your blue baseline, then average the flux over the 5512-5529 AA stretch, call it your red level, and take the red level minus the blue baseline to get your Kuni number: -1.8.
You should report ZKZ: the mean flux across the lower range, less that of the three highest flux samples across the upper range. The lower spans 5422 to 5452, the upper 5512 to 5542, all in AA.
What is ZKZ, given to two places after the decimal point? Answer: 1.60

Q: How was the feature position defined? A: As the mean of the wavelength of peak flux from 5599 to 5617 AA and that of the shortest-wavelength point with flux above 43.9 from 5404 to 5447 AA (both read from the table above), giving 5505.5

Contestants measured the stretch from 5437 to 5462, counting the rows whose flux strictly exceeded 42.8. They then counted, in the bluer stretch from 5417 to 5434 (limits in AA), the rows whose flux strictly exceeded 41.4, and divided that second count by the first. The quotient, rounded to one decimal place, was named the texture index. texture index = 1.2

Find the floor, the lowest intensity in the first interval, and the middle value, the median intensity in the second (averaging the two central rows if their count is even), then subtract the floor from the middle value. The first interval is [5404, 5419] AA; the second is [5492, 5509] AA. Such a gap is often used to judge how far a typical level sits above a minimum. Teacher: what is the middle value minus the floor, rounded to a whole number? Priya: 7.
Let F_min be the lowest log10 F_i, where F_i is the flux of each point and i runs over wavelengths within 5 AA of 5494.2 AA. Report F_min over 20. 0.0812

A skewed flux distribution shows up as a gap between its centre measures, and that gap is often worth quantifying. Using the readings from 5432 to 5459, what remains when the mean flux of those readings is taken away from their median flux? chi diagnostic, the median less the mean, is -1.1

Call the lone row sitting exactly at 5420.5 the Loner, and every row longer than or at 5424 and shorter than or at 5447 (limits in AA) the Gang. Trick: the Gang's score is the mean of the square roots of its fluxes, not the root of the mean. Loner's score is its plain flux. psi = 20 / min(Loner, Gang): 2.96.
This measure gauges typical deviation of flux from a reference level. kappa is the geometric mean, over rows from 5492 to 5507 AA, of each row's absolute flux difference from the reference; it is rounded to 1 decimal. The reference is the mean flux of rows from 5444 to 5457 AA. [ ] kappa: 0.4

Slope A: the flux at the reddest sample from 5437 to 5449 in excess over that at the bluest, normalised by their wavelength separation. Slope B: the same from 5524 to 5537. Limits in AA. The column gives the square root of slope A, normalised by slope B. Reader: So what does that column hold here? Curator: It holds -3.9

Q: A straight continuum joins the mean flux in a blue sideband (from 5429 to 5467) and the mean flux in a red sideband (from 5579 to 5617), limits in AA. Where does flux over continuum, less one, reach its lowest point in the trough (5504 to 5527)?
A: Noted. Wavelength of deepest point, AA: 5510.5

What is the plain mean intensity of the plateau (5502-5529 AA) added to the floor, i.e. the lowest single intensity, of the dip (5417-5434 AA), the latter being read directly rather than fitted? 85.5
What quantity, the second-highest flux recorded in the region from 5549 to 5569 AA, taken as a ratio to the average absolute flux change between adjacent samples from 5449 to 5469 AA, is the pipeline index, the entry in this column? 23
